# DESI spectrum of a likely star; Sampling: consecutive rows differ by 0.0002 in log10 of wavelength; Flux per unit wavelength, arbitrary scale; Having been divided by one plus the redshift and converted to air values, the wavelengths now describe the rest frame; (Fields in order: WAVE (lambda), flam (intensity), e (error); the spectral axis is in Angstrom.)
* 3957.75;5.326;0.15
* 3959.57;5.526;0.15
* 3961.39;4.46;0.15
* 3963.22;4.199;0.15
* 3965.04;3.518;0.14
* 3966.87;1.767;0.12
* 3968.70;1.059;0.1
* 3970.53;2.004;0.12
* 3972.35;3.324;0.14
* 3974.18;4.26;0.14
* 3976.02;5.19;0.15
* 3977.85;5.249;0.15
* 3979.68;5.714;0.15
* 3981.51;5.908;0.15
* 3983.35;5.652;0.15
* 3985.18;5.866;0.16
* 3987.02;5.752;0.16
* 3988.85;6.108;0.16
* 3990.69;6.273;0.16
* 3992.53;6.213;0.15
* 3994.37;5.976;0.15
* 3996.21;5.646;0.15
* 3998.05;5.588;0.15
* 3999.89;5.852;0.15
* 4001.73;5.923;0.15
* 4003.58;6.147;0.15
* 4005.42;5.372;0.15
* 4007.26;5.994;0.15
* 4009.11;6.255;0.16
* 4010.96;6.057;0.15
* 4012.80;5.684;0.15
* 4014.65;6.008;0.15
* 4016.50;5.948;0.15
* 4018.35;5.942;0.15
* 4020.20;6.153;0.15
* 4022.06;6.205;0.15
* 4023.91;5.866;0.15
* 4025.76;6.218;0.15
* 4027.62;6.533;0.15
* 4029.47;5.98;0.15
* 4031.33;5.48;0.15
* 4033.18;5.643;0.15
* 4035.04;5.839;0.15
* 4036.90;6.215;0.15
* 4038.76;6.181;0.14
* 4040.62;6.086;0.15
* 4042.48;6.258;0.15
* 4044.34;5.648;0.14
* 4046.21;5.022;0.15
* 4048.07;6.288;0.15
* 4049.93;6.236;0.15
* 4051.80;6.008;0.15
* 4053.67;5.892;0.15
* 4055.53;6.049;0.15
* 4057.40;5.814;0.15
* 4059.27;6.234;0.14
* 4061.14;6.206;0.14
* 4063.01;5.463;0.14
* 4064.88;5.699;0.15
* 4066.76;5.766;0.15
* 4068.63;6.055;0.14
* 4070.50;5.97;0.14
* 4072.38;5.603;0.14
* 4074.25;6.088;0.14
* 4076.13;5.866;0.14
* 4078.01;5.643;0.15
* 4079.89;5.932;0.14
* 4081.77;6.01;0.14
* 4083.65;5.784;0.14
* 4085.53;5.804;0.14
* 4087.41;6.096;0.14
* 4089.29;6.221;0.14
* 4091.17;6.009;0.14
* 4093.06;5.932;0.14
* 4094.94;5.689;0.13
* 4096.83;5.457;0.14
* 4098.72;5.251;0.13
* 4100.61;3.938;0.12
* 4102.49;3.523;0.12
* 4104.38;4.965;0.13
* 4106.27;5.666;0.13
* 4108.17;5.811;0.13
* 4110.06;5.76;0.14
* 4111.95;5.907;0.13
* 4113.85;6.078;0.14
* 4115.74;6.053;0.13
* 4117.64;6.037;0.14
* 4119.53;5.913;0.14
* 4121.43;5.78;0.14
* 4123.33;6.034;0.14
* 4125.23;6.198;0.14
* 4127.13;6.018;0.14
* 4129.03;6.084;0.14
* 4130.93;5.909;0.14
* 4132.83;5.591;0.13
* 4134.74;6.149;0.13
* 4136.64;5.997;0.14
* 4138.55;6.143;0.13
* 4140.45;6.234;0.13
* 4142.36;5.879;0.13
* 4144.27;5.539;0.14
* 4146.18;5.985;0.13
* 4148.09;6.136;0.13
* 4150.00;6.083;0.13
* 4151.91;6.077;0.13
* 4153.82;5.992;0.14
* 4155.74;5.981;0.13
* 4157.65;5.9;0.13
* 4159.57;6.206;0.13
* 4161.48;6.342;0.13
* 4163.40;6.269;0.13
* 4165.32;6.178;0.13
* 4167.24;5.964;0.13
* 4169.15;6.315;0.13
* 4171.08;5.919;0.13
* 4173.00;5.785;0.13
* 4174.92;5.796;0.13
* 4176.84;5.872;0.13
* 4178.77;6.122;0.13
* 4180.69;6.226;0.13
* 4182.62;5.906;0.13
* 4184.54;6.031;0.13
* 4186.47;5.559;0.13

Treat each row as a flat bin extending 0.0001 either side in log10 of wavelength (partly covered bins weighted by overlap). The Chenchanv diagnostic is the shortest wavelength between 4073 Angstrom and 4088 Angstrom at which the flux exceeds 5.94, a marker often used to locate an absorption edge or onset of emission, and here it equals 4074.25 Angstrom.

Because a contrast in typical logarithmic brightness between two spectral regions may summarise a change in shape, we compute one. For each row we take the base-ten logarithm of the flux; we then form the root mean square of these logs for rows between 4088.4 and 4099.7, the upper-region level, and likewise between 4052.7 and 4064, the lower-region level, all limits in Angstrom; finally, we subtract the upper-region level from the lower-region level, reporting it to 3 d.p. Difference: 0.014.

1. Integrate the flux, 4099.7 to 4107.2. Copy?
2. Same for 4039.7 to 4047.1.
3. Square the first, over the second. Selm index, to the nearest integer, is 27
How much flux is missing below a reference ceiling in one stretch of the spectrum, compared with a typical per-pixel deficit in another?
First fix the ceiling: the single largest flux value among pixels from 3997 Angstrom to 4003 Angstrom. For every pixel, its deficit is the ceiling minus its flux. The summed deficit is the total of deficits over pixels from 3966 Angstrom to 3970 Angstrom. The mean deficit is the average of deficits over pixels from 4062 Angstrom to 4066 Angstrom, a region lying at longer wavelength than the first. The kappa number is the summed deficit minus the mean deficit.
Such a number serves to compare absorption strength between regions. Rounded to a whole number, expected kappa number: 9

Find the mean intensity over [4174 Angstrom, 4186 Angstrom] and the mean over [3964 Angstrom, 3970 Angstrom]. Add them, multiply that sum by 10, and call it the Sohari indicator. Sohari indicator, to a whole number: 81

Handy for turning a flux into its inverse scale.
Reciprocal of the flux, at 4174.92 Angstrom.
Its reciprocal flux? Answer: 0.173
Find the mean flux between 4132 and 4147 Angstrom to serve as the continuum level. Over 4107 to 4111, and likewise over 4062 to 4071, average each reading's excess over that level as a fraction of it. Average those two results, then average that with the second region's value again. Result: -0.03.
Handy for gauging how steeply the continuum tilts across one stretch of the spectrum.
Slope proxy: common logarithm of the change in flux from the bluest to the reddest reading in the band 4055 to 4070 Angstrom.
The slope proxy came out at -2.2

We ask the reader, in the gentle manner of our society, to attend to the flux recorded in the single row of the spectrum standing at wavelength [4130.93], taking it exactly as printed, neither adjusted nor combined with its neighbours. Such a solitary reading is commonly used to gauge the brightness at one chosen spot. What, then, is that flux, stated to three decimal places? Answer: 5.909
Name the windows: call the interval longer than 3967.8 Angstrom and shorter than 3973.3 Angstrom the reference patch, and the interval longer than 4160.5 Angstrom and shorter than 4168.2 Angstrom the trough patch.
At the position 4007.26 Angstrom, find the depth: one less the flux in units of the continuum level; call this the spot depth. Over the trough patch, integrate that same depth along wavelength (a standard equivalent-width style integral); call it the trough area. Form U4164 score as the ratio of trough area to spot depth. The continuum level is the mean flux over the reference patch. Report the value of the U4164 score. 8.1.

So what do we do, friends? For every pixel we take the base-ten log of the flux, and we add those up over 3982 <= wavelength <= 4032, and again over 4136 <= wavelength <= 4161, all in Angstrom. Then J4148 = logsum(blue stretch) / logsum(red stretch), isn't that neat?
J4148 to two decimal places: 2.06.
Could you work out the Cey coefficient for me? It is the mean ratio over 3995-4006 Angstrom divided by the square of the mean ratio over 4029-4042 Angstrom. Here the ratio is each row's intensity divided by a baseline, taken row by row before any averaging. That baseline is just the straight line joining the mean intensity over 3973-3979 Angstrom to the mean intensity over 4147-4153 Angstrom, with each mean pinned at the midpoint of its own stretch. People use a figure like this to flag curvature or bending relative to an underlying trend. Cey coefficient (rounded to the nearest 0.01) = 0.91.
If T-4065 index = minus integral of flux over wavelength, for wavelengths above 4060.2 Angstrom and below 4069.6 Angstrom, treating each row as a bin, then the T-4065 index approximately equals -55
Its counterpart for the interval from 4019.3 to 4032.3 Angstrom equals -79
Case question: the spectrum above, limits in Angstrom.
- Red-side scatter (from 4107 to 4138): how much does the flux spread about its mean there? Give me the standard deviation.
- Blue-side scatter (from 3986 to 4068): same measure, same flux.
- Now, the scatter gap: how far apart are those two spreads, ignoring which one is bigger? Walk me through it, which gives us 0.14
